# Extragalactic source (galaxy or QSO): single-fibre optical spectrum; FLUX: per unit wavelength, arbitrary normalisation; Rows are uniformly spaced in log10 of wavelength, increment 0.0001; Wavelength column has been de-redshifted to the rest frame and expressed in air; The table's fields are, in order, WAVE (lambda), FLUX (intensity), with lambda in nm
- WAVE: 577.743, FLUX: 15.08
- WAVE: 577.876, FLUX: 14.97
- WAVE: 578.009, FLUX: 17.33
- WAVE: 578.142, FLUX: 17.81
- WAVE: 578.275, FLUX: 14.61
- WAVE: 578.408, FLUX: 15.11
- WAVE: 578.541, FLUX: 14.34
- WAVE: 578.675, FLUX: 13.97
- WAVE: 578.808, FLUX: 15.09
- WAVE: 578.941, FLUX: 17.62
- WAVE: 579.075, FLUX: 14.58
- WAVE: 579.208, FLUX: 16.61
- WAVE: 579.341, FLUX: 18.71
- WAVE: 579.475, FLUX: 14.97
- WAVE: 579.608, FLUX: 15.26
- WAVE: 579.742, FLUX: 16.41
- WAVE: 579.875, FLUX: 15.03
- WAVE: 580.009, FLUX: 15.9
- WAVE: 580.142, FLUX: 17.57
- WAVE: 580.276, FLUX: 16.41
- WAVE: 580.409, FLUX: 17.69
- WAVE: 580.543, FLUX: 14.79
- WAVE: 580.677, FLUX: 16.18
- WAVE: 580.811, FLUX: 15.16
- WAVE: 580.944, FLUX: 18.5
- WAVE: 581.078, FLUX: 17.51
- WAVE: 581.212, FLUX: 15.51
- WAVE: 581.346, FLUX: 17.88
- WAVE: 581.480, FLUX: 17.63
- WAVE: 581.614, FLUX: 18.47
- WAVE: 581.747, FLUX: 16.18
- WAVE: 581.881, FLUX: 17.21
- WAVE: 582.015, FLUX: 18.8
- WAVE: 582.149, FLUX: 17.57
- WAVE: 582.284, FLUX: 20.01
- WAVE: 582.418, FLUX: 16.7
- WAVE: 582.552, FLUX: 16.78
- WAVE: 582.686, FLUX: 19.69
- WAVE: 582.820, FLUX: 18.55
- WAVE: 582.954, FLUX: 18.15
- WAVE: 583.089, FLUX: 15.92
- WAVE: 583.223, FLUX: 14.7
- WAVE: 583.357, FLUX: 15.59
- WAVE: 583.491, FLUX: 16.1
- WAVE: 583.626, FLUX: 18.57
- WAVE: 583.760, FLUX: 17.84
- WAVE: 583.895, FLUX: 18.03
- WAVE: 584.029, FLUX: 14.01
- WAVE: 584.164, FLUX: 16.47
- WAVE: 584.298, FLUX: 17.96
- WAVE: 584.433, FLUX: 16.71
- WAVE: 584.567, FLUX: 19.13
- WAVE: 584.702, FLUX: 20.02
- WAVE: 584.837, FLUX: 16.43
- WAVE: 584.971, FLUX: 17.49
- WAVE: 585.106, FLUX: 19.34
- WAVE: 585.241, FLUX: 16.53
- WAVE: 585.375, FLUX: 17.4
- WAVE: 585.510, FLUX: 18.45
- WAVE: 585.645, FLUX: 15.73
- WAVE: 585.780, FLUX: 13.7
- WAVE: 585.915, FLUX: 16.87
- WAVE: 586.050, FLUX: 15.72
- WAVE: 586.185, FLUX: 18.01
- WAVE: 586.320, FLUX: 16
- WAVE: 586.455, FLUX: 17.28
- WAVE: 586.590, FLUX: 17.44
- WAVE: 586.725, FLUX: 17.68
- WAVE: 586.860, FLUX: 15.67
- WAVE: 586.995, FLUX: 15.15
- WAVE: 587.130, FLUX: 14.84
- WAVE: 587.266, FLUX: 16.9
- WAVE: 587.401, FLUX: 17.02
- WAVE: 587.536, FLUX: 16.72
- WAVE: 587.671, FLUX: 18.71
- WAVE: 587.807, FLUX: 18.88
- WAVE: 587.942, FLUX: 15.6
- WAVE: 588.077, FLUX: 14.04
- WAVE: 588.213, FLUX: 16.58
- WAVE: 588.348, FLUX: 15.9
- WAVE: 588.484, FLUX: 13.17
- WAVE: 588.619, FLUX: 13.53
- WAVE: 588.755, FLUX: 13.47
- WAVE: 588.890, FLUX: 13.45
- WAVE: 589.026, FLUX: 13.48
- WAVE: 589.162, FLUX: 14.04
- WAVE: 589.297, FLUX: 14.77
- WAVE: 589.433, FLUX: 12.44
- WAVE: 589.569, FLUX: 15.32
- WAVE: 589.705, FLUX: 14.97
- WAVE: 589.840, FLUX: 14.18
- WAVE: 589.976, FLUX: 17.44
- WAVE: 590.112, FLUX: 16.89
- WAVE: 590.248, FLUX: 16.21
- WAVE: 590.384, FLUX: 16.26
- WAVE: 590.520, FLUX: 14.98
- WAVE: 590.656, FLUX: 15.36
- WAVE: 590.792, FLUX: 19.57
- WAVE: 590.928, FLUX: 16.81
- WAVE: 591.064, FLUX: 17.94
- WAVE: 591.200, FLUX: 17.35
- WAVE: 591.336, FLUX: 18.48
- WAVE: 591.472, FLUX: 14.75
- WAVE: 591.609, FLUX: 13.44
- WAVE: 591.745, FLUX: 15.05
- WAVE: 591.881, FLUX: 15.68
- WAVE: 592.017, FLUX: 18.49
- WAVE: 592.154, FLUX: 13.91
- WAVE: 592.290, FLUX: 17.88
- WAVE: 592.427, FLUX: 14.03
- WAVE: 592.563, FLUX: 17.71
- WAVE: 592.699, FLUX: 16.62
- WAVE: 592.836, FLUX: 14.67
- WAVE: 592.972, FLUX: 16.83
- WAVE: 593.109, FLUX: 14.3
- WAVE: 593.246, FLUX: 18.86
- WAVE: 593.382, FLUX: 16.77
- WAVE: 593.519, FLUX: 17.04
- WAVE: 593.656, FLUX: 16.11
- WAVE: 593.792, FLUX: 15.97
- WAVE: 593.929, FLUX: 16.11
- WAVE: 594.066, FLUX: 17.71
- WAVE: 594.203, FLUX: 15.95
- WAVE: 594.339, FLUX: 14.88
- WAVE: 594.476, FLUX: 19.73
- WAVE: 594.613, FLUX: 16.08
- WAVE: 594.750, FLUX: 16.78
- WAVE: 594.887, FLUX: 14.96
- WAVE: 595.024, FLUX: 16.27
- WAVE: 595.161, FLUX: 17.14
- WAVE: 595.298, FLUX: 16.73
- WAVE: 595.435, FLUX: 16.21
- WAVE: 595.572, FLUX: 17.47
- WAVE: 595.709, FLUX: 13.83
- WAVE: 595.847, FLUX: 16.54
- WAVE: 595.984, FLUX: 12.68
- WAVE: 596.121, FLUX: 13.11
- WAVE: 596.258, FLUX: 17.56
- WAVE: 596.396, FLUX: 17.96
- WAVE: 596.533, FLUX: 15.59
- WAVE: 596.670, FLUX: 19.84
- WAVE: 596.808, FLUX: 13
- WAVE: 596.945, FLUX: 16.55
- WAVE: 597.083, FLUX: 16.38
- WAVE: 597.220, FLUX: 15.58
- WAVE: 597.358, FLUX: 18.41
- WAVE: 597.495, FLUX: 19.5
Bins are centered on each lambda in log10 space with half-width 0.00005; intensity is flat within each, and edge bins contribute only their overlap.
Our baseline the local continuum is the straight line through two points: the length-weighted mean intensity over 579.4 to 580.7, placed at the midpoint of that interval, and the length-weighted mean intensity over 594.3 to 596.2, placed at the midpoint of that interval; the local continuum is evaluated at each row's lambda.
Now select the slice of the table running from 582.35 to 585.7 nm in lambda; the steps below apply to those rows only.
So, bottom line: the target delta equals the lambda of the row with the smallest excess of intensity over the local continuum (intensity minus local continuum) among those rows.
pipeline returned 584.029 nm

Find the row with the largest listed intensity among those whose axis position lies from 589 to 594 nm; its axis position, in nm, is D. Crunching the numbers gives 590.792 nm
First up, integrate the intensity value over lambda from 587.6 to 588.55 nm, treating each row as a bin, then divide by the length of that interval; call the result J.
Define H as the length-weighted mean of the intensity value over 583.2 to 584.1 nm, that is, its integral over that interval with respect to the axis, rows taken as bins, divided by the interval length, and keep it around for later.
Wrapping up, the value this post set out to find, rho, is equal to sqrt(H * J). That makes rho 16.3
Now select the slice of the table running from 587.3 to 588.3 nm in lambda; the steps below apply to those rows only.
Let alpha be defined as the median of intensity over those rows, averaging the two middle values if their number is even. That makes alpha 16.7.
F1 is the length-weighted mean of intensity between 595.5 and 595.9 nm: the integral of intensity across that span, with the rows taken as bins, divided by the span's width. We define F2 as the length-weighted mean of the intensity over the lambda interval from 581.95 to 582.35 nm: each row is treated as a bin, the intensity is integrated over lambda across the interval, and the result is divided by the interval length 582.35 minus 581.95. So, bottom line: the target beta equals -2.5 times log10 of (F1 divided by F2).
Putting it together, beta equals 0.18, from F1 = 15.9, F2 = 18.7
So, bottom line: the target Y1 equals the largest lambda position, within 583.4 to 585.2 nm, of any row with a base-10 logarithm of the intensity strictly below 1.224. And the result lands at 584.837 nm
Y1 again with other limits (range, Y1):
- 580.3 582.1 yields 581.747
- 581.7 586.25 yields 586.050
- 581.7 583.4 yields 583.357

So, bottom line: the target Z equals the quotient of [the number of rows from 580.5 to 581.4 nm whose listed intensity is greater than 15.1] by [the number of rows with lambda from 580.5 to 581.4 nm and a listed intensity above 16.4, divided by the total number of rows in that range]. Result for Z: 14.0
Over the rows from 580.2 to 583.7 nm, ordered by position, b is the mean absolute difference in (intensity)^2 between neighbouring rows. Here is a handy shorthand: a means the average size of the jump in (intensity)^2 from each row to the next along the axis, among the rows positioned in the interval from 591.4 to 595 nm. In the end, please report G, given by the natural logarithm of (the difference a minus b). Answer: 2.71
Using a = 70.3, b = 55.3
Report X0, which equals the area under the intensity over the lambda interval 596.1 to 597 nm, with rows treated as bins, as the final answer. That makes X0 14.8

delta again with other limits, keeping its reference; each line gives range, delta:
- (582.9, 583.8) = 583.223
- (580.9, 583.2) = 581.212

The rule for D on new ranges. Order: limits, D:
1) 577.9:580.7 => 579.341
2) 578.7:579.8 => 579.341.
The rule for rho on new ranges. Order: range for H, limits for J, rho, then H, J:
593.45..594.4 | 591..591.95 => 16.2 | 16.3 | 16.1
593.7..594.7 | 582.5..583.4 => 16.9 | 16.6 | 17.1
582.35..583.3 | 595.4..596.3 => 16.2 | 17.2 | 15.2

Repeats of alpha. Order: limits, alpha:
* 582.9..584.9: 16.7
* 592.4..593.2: 15.6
